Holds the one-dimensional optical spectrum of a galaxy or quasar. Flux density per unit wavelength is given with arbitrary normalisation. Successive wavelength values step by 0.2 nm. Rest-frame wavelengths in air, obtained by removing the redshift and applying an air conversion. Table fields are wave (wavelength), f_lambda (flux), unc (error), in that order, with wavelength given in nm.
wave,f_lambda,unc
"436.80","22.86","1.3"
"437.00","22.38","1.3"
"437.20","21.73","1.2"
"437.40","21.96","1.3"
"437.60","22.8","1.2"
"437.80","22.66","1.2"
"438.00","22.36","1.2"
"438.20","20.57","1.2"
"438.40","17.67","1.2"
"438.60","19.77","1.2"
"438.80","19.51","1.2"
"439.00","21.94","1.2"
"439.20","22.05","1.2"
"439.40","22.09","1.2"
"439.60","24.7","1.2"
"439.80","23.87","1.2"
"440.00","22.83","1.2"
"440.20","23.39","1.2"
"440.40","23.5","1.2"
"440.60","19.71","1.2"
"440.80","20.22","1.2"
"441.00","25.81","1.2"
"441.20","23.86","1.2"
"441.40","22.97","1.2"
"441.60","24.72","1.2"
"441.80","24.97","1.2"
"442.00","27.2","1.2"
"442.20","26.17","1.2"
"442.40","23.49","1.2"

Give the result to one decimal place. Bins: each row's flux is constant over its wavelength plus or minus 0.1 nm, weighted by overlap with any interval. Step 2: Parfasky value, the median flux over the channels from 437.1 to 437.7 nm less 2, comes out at 20.0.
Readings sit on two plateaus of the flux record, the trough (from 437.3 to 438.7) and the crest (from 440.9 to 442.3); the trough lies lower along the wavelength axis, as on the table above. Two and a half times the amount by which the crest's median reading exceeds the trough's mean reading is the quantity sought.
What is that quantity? 10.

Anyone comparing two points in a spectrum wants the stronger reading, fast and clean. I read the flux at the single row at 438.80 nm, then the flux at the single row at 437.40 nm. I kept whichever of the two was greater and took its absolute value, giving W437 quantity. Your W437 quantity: 22.0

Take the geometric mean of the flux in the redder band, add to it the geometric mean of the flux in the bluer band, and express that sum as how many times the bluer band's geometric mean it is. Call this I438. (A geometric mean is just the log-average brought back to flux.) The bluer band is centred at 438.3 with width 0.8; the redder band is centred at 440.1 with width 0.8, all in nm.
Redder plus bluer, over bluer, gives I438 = 2.17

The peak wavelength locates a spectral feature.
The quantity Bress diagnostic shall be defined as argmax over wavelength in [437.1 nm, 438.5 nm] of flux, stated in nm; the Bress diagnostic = 437.60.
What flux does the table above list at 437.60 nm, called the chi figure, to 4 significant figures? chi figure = 22.80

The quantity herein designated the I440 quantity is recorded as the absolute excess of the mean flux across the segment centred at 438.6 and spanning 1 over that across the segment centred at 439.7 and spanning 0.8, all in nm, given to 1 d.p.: 3.5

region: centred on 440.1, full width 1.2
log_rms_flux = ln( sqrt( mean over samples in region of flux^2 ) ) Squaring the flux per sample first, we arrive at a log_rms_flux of 3.138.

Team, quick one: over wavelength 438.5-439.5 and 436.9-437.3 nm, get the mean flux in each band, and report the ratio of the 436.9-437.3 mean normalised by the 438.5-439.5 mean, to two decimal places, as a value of 1.05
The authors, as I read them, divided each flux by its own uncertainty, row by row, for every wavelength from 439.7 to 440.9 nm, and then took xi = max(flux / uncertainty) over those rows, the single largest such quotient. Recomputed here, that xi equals 19.9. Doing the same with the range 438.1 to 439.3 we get 18.4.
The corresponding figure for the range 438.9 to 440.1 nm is 20.6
